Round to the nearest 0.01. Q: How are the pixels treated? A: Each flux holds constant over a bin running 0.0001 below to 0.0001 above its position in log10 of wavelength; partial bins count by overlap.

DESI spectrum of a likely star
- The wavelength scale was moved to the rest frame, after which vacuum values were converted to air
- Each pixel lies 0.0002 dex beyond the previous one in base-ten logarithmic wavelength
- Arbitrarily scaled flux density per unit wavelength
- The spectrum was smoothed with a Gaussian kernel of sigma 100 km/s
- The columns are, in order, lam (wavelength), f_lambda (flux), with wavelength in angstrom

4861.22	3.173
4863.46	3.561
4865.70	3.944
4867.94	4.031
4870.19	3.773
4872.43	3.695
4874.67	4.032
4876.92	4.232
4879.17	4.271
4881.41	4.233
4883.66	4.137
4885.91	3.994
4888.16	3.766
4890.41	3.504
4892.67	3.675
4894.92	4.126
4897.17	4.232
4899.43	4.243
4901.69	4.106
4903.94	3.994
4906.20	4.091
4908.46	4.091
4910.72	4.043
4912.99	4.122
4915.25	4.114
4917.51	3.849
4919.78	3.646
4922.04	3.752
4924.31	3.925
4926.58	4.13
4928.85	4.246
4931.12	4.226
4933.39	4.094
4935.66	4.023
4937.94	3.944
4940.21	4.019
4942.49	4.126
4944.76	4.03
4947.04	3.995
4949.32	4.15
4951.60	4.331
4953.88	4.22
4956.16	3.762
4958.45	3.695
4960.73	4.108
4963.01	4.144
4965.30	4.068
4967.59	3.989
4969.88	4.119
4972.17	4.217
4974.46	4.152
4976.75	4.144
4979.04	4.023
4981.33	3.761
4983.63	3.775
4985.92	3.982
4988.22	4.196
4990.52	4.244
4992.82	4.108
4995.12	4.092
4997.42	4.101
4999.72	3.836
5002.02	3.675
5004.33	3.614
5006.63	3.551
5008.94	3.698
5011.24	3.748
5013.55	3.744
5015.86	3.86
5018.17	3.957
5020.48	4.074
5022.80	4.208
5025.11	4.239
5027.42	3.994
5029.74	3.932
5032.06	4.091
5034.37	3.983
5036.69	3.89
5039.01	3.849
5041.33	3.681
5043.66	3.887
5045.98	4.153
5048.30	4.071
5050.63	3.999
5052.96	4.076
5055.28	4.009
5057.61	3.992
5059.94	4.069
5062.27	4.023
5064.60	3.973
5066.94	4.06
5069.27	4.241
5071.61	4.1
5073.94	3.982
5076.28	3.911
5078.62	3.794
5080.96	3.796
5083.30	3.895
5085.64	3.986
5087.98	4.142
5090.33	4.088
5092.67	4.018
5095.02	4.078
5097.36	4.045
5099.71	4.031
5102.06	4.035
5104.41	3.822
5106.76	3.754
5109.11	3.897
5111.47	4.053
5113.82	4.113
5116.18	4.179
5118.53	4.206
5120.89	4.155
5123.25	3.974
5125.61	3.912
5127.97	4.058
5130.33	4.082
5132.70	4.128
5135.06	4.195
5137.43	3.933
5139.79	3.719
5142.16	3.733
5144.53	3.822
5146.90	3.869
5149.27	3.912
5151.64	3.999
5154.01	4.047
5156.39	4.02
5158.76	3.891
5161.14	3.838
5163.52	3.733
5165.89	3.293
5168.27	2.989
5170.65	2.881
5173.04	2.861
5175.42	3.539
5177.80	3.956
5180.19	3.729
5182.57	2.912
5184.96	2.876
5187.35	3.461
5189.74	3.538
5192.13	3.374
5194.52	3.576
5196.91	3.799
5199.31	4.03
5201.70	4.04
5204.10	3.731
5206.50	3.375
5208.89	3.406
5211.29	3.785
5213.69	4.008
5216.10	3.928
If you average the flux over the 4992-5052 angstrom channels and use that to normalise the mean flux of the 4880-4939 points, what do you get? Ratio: 1.02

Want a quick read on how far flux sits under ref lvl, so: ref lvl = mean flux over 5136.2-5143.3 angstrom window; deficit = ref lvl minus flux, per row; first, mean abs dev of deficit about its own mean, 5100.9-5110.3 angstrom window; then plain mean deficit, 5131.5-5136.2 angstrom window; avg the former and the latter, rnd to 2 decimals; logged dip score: -0.14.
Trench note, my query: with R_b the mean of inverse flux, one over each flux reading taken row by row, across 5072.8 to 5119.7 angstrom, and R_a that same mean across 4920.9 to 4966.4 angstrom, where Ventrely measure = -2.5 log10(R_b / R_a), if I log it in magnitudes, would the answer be -0.015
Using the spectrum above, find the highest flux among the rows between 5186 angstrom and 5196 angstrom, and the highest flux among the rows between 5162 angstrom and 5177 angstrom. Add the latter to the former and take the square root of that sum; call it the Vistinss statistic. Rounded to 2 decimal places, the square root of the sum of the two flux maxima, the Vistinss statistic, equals 2.70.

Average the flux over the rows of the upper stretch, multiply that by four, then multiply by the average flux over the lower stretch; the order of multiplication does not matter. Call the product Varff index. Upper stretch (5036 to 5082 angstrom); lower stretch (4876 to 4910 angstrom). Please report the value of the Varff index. 64.4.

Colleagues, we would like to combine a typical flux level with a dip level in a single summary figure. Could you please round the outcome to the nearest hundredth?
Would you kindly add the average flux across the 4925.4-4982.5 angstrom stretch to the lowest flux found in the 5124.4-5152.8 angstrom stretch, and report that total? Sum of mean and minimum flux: 7.79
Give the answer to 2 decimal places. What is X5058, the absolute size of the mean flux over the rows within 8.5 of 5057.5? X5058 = 4.02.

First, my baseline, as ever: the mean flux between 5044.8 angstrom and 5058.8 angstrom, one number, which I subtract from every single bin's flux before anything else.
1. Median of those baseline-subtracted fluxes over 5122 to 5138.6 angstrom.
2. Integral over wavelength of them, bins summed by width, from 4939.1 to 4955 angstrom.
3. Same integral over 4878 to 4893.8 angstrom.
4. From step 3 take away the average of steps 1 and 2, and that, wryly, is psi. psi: -2.3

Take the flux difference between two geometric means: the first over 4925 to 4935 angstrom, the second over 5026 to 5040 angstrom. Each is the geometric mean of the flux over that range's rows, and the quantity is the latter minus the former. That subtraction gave -0.22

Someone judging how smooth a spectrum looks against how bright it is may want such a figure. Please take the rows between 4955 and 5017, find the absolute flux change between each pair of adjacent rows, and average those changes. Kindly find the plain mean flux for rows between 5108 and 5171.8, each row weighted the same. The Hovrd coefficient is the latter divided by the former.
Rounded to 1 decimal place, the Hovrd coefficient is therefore 35.2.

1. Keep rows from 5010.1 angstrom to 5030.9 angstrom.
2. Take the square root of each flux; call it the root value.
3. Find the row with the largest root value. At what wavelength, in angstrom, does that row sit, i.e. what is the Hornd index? 5025.11 angstrom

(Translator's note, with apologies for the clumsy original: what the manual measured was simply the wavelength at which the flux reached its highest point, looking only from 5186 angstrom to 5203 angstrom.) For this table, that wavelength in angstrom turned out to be 5201.70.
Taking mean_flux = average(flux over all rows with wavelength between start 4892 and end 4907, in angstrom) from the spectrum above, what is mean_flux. 4.1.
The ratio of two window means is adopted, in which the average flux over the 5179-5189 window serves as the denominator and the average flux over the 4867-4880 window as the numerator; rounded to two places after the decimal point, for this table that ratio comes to 1.23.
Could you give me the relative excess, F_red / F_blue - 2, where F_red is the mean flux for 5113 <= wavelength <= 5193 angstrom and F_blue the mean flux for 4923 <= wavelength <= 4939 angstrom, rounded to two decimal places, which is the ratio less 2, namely -1.09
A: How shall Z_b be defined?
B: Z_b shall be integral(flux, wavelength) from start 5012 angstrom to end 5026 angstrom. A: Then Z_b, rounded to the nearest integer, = 56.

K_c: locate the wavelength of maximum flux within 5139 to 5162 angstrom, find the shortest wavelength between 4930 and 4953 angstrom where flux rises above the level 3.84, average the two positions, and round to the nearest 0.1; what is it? 5042.6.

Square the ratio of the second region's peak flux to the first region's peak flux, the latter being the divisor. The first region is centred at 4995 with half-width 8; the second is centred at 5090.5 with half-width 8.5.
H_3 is 0.95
